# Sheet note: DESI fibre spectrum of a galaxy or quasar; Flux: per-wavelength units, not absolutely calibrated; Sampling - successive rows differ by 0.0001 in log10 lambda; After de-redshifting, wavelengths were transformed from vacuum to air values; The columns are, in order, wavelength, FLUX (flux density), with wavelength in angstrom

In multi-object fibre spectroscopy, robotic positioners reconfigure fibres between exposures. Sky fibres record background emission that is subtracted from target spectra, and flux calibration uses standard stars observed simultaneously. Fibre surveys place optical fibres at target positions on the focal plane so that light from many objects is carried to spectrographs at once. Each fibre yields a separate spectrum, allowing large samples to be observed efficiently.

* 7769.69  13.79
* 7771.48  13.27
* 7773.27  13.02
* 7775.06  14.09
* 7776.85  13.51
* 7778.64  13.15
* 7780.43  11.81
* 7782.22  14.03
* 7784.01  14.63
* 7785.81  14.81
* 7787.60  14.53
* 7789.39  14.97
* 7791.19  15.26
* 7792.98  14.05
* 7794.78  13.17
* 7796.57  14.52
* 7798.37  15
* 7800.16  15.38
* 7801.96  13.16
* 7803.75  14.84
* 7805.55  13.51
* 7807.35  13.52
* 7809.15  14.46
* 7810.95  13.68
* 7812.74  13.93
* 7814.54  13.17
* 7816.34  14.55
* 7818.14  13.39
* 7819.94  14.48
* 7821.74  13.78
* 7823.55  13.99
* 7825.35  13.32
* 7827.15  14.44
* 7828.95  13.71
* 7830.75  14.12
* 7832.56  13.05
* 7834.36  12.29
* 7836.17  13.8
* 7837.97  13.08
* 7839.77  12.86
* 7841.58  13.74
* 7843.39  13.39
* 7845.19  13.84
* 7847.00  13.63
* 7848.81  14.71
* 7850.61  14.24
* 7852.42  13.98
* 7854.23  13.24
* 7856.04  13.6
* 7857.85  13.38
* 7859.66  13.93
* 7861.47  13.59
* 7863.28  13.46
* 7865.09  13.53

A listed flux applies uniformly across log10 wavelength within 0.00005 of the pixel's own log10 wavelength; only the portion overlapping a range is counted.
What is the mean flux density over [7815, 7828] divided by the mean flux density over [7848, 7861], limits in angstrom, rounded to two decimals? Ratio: 1.01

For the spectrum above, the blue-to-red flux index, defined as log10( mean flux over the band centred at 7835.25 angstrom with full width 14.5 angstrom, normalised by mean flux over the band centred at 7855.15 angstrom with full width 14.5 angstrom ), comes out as -0.016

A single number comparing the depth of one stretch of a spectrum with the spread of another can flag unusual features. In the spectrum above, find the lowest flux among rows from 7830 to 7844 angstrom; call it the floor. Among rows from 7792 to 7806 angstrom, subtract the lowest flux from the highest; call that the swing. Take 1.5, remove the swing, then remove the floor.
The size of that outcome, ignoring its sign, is 13.0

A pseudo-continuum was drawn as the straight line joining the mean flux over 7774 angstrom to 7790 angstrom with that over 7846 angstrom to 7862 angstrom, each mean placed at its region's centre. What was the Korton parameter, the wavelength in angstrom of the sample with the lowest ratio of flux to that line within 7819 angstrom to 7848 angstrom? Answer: 7834.36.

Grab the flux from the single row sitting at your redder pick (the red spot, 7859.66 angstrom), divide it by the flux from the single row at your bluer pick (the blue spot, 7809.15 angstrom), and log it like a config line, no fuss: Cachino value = 0.96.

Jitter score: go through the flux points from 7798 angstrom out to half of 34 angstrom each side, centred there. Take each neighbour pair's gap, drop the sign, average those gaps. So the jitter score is 0.78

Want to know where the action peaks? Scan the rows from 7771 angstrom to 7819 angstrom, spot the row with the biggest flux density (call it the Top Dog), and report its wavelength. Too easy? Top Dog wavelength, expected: 7800.16 angstrom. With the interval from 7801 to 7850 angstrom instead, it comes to 7803.75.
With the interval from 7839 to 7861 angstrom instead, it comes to 7848.81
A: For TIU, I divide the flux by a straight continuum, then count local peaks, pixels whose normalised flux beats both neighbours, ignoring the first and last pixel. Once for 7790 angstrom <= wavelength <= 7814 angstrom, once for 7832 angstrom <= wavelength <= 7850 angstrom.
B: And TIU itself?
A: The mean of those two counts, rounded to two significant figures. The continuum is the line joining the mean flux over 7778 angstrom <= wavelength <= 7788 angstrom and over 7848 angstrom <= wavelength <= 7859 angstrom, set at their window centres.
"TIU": 3.0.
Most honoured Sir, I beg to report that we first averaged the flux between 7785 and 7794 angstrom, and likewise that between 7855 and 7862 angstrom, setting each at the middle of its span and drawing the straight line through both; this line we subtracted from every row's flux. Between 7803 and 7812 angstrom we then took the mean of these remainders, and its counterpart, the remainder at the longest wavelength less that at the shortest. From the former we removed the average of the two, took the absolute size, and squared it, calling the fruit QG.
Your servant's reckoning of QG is 0.09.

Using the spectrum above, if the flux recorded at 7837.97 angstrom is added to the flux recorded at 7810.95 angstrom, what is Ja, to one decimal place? 26.8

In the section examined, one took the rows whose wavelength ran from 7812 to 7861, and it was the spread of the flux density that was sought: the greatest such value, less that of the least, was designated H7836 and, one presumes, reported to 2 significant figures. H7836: 2.4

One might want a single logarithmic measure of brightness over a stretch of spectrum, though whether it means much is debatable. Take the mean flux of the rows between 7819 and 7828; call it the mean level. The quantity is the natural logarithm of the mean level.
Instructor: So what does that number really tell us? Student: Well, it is 2.64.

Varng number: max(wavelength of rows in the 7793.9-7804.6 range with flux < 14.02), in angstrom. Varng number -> 7801.96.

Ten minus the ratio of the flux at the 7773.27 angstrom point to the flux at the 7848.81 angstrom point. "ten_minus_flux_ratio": 9.11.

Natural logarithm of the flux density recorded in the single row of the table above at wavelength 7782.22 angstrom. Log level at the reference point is 2.641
